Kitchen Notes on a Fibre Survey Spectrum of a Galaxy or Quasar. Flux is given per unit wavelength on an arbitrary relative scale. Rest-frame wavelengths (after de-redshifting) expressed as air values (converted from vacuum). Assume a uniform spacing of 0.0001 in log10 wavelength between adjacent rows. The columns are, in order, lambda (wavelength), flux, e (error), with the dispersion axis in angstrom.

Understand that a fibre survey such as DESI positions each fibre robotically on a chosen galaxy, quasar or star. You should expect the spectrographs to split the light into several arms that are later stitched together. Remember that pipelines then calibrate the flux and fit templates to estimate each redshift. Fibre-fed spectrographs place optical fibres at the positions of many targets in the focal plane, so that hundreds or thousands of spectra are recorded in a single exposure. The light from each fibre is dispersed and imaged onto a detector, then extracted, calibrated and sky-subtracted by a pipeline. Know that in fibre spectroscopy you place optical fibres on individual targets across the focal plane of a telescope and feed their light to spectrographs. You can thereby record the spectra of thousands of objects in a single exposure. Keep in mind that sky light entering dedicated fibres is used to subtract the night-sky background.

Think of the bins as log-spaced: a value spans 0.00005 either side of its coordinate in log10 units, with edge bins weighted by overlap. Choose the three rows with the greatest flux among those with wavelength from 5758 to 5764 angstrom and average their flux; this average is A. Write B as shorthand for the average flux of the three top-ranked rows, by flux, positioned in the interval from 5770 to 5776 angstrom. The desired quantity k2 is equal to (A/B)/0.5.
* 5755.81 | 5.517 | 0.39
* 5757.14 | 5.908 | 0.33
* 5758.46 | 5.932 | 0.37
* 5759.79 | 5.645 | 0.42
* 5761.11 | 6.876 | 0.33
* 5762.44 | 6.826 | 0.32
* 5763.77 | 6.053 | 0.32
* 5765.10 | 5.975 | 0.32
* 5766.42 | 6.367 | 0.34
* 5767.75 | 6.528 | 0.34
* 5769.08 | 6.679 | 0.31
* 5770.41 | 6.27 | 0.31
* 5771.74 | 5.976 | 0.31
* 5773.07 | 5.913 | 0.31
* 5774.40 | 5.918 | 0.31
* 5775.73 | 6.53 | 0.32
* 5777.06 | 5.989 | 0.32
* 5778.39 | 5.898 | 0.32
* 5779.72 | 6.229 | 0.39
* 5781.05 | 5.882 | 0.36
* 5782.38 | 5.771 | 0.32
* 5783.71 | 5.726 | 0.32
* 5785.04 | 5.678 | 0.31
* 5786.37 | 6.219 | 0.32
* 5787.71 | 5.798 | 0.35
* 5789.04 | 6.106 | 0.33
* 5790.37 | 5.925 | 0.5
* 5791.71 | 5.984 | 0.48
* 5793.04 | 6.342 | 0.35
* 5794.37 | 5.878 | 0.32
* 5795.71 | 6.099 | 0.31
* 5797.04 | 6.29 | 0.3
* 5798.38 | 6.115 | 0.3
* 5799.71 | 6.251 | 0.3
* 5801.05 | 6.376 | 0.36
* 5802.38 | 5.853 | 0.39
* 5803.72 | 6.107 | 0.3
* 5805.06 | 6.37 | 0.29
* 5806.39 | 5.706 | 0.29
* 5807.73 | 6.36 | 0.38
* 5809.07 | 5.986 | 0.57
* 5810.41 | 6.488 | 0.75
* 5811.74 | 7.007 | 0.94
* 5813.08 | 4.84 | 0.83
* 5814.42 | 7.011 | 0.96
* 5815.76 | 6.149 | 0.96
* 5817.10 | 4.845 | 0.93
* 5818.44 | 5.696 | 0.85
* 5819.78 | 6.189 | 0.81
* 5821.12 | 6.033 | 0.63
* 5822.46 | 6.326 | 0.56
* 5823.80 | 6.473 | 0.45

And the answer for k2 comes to 2.10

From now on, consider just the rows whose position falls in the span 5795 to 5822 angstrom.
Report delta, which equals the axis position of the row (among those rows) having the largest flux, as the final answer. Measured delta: 5814.42 angstrom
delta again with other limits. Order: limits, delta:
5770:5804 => 5775.73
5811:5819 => 5814.42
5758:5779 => 5761.11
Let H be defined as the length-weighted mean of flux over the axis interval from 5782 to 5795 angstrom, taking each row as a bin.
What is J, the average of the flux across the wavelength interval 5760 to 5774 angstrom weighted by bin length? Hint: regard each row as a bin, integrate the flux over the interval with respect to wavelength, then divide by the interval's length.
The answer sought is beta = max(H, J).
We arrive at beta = 6.31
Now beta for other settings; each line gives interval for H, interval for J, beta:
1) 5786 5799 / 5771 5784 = 6.07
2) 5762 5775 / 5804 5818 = 6.24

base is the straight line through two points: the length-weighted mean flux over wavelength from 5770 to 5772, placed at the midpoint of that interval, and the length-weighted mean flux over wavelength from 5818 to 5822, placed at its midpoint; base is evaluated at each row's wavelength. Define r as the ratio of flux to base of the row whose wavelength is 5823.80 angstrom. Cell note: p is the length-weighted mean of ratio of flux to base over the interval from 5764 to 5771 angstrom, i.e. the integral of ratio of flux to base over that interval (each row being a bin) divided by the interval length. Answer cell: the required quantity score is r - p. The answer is 0.05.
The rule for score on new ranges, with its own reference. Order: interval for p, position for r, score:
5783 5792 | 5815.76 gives 0.05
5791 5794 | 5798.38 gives 0.00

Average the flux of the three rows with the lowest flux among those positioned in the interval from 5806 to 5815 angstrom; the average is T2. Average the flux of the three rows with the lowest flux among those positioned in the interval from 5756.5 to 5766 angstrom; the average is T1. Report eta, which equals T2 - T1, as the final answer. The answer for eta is -0.32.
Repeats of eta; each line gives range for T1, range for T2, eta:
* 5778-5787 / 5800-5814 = -0.26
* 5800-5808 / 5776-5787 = -0.16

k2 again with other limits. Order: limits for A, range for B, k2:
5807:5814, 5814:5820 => 2.05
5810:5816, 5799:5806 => 2.16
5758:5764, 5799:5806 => 2.08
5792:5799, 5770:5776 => 2.00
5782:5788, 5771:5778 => 1.92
